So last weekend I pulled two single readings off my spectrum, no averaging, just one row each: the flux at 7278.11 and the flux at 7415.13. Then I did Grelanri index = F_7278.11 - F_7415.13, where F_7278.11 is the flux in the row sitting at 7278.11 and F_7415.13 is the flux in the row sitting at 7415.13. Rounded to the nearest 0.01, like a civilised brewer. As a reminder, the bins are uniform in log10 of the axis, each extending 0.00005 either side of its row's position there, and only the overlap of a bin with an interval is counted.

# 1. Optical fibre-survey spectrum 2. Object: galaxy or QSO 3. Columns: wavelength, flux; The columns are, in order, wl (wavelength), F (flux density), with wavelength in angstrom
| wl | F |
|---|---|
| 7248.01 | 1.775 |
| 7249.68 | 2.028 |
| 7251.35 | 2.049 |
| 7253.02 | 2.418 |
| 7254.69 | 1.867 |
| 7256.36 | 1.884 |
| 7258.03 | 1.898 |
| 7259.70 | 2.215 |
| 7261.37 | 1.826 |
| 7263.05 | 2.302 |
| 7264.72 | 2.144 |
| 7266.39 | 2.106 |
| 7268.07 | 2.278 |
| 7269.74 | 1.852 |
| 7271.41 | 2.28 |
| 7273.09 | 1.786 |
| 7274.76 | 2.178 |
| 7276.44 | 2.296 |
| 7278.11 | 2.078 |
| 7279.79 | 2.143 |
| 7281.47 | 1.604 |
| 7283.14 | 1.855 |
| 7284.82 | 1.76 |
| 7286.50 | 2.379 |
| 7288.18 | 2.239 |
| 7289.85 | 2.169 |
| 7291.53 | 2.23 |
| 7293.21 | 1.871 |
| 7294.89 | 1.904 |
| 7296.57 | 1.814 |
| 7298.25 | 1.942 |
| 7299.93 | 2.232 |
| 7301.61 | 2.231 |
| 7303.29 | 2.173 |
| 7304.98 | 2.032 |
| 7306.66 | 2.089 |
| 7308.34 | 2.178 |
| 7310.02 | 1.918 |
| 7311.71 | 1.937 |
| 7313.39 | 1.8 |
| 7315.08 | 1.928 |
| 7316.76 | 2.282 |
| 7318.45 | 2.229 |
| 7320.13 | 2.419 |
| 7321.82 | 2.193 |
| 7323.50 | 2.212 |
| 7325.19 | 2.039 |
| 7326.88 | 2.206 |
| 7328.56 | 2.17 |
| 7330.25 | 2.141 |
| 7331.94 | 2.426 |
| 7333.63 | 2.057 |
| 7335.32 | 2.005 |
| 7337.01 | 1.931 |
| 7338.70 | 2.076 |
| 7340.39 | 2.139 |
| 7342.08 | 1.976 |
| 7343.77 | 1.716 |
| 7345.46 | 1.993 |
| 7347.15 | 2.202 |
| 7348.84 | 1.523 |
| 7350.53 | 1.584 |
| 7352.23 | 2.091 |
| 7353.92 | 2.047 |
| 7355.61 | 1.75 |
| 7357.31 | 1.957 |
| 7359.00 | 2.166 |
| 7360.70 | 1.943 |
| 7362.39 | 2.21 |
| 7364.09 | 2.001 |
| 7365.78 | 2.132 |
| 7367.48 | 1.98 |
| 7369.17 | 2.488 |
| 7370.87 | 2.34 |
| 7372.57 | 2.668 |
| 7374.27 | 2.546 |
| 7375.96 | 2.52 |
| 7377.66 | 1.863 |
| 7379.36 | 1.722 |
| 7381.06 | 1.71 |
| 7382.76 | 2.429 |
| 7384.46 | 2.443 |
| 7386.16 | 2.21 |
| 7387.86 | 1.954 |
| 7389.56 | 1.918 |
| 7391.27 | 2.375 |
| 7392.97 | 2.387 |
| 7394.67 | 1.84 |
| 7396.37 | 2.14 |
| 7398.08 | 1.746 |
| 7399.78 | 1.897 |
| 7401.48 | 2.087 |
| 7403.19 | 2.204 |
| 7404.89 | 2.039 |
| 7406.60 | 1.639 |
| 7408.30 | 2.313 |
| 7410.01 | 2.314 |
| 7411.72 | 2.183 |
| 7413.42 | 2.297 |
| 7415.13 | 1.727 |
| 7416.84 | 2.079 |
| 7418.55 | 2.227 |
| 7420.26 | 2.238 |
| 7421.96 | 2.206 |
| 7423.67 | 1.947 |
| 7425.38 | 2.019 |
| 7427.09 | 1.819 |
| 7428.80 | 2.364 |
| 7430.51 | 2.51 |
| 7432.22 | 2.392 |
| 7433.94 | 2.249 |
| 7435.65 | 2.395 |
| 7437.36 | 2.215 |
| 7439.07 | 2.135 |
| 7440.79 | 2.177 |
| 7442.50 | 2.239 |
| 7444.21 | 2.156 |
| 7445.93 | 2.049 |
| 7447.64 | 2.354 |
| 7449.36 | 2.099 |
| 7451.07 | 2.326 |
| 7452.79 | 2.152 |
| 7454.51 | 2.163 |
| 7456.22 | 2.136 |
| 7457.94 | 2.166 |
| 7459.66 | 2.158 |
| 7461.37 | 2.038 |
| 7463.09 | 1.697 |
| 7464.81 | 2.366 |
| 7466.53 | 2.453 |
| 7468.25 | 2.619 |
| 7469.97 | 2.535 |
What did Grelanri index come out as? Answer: 0.35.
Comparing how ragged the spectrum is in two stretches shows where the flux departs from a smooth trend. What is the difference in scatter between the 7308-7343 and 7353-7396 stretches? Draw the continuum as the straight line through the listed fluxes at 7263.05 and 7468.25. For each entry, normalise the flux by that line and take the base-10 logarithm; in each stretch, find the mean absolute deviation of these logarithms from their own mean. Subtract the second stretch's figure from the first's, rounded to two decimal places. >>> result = -0.02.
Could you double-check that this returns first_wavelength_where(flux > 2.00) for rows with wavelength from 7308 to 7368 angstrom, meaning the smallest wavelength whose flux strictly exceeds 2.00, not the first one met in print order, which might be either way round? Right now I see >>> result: 7308.34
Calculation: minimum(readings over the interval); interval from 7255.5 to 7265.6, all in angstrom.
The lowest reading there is 1.826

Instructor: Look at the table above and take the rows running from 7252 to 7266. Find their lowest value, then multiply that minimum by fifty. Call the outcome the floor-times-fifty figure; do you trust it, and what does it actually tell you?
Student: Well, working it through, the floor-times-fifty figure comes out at 91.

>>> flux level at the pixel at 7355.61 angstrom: 1.75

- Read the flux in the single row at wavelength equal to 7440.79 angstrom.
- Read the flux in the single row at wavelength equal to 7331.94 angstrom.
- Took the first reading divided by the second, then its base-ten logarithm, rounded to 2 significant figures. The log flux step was -0.047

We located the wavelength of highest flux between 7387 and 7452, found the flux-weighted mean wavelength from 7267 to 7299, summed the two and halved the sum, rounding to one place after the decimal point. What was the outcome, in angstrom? 7356.7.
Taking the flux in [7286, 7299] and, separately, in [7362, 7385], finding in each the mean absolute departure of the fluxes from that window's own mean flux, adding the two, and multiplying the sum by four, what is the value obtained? 1.83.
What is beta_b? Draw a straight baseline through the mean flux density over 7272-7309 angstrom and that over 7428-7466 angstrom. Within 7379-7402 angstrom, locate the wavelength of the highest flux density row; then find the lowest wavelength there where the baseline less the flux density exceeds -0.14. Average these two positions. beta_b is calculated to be 7381.9 angstrom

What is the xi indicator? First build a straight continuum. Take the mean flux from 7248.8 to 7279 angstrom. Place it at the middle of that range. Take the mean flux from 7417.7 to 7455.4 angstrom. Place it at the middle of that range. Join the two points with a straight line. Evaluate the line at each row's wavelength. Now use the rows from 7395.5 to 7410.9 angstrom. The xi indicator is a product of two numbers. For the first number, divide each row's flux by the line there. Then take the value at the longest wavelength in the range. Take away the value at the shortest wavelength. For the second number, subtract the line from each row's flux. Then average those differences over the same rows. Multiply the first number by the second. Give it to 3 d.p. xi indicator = -0.010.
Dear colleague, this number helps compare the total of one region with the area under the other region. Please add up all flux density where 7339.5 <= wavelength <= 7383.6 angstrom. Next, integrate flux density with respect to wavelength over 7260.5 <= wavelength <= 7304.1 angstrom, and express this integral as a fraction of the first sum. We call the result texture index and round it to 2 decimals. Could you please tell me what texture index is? 1.68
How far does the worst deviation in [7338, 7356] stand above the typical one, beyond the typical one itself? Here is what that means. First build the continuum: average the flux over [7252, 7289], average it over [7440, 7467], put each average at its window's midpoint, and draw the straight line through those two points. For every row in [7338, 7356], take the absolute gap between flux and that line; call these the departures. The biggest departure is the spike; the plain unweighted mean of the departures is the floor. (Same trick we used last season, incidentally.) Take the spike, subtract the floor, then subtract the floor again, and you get 0.16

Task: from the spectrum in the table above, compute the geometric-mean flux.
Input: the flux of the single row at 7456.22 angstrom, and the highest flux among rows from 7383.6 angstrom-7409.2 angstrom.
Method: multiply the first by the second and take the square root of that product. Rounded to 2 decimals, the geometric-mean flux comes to 2.28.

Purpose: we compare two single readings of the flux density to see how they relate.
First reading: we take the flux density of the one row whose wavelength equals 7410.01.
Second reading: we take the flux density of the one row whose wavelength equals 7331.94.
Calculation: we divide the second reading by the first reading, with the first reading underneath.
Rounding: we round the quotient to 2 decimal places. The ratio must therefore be 1.05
